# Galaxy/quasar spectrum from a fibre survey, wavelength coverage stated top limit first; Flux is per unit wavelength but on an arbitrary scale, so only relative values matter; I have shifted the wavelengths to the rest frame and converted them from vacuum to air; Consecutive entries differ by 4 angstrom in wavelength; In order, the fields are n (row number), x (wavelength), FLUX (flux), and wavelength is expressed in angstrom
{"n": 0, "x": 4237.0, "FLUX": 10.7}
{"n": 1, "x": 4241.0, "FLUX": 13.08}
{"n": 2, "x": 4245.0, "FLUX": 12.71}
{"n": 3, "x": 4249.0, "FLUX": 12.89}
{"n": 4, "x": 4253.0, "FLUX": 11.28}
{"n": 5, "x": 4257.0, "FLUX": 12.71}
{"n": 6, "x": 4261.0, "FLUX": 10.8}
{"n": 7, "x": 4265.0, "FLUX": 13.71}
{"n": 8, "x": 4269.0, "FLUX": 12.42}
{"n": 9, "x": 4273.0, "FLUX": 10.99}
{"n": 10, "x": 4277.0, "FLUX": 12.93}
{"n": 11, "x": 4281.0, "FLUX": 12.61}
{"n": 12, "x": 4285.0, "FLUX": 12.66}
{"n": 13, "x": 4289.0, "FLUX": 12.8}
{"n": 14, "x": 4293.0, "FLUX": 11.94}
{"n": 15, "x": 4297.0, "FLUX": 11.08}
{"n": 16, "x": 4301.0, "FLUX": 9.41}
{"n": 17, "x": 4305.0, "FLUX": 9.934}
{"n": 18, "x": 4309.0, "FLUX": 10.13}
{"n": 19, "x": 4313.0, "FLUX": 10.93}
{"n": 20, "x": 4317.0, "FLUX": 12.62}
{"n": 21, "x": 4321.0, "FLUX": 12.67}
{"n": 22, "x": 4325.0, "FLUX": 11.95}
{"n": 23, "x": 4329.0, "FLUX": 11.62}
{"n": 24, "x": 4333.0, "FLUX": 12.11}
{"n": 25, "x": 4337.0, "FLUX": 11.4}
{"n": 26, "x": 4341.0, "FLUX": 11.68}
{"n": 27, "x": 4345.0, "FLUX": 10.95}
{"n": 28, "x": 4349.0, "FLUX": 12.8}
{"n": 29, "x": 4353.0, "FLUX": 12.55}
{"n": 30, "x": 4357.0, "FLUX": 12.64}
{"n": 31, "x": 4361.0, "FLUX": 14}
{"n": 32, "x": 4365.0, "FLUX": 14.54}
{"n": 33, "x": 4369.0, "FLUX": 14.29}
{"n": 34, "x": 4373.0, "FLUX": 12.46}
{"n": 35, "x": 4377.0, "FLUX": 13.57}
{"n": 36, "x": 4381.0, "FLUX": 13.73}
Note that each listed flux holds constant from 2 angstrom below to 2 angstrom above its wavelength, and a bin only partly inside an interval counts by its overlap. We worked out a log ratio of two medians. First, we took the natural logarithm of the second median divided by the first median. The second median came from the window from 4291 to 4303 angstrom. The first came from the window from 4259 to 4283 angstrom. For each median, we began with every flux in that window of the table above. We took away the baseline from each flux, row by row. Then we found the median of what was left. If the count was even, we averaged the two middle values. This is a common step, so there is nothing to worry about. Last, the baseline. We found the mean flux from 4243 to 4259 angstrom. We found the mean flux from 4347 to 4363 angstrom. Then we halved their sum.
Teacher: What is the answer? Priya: 2.2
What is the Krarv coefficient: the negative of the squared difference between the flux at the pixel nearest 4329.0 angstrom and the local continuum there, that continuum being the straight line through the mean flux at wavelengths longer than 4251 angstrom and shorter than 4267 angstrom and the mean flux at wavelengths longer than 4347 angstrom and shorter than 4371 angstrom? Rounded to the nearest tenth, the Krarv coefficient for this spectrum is -2.1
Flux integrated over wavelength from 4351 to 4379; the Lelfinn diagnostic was 376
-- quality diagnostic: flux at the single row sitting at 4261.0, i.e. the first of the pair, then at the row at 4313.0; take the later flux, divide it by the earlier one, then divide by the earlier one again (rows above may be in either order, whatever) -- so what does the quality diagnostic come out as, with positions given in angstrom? 0.094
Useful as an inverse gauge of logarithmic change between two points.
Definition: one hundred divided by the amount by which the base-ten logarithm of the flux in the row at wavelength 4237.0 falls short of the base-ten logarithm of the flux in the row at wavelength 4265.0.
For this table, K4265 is 929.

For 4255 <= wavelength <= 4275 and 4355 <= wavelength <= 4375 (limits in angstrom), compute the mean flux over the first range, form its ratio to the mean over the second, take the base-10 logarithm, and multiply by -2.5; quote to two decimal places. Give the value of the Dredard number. 0.12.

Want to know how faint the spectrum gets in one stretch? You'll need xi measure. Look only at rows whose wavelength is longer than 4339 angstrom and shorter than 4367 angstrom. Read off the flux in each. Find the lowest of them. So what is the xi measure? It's 10.95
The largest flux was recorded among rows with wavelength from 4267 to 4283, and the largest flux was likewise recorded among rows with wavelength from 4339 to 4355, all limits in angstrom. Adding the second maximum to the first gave 25.7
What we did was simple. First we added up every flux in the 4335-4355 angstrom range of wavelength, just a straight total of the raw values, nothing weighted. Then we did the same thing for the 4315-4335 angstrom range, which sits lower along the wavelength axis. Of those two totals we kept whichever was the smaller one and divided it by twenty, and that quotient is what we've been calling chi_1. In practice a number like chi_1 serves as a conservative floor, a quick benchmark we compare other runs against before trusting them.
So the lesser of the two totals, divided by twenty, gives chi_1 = 2.97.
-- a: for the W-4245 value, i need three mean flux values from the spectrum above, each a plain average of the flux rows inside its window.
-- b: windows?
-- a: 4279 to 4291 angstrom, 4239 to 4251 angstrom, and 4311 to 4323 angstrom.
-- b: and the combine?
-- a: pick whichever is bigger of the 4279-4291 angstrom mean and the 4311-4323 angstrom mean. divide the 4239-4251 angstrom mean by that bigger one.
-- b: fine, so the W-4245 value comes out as 1.02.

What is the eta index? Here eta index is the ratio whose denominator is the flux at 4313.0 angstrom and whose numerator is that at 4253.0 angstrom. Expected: 1.03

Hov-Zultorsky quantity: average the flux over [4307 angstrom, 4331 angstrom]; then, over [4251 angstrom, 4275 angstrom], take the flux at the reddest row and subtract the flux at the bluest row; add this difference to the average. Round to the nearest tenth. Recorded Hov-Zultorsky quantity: 11.4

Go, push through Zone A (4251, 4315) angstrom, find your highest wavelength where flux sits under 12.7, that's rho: 4313.0 angstrom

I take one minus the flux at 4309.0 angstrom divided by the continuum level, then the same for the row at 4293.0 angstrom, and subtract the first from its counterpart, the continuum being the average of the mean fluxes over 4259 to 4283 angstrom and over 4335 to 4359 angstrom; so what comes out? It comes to -0.149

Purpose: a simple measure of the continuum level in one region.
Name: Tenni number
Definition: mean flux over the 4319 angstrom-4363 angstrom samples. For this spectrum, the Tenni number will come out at 12.2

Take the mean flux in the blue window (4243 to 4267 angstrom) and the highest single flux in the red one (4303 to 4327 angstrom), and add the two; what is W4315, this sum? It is 25.0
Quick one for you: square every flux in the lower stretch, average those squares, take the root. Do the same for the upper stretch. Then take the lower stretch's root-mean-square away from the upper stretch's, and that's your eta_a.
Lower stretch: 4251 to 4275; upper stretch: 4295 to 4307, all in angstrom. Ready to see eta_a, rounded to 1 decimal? -1.9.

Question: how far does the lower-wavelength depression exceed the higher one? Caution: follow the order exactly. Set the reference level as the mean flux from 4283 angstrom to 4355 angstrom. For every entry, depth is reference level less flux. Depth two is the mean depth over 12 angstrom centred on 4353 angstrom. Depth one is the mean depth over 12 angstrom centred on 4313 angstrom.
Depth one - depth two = 1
